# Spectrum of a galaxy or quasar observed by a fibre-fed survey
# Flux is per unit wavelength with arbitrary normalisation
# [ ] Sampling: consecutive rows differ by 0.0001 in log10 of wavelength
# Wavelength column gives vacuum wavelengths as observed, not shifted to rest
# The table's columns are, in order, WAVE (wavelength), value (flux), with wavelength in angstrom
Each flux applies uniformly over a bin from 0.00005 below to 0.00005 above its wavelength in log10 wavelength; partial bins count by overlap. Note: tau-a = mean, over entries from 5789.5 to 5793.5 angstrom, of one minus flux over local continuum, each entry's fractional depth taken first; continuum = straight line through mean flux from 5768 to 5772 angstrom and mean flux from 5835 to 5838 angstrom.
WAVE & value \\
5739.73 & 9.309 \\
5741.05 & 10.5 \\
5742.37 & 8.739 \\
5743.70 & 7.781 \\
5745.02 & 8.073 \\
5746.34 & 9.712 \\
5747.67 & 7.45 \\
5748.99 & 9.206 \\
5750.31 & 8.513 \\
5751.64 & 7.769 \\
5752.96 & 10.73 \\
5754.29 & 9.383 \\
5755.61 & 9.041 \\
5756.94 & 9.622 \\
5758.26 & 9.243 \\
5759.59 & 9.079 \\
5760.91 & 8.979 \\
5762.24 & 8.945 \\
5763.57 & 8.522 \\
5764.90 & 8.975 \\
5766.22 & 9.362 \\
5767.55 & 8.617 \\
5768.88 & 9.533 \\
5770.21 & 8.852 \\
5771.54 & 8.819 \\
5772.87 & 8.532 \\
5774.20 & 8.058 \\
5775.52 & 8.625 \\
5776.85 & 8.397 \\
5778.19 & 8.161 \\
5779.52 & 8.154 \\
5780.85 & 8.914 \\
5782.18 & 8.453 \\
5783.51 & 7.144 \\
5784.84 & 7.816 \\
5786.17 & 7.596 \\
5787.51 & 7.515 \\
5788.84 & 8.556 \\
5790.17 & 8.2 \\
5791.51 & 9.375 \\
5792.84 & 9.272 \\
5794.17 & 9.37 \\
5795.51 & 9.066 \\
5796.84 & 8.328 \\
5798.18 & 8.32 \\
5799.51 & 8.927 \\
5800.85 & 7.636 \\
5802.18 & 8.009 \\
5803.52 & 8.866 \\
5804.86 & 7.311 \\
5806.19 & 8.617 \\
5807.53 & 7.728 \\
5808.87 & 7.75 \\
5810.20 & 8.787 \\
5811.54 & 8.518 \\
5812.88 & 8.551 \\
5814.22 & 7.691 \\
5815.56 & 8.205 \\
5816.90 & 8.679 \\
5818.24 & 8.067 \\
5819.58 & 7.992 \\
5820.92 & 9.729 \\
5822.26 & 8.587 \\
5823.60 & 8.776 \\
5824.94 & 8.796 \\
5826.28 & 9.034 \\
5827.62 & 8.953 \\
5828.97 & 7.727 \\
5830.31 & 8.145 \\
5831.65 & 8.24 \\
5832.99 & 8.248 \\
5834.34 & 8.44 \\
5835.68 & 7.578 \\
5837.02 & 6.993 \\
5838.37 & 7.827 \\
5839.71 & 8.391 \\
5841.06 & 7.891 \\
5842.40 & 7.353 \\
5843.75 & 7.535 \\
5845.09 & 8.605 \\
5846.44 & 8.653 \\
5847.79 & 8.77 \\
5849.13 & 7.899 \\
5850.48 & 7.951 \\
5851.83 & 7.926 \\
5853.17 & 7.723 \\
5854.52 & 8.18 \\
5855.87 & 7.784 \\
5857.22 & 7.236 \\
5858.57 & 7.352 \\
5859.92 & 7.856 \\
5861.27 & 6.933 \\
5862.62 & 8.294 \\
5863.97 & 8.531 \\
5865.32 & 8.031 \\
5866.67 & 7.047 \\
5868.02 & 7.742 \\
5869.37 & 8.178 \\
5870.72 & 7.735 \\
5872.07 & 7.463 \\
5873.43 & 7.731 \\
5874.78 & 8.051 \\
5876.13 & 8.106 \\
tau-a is -0.05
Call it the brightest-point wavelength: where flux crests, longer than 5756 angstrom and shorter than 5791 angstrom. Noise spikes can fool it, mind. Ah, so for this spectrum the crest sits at 5756.94 angstrom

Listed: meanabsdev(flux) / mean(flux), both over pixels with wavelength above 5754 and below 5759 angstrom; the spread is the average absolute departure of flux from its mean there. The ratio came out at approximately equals 0.019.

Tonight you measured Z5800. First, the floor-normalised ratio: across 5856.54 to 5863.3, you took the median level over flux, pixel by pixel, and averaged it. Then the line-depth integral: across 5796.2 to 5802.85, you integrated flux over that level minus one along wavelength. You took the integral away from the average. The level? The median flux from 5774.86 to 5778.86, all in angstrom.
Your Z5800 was 1.24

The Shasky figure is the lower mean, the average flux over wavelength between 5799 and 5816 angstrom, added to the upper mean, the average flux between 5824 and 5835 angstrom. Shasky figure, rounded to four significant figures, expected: 16.65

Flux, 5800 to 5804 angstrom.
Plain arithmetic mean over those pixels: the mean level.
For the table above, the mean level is 8.2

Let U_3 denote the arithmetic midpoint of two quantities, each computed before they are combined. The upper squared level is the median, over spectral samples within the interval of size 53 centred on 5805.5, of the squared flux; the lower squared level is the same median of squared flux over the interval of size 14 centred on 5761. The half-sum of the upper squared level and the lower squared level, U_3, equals 76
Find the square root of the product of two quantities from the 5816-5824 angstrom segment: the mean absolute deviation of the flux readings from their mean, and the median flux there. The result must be 1.91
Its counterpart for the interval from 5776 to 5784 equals 1.78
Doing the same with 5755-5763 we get 1.30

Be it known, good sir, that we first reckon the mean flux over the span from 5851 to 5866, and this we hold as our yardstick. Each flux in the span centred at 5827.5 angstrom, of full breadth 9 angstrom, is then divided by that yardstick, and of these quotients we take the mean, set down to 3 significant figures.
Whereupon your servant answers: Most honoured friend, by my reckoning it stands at 1.09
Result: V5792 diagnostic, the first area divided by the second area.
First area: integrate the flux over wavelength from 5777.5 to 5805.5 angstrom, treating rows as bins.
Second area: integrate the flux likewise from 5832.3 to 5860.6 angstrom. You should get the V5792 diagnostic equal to 1.04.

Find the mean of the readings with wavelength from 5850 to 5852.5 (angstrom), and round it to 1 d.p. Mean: 7.9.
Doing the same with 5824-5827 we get 8.9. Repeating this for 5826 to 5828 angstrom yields 9.0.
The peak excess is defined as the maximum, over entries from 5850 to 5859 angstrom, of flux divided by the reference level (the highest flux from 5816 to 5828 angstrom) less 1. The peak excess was -0.159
